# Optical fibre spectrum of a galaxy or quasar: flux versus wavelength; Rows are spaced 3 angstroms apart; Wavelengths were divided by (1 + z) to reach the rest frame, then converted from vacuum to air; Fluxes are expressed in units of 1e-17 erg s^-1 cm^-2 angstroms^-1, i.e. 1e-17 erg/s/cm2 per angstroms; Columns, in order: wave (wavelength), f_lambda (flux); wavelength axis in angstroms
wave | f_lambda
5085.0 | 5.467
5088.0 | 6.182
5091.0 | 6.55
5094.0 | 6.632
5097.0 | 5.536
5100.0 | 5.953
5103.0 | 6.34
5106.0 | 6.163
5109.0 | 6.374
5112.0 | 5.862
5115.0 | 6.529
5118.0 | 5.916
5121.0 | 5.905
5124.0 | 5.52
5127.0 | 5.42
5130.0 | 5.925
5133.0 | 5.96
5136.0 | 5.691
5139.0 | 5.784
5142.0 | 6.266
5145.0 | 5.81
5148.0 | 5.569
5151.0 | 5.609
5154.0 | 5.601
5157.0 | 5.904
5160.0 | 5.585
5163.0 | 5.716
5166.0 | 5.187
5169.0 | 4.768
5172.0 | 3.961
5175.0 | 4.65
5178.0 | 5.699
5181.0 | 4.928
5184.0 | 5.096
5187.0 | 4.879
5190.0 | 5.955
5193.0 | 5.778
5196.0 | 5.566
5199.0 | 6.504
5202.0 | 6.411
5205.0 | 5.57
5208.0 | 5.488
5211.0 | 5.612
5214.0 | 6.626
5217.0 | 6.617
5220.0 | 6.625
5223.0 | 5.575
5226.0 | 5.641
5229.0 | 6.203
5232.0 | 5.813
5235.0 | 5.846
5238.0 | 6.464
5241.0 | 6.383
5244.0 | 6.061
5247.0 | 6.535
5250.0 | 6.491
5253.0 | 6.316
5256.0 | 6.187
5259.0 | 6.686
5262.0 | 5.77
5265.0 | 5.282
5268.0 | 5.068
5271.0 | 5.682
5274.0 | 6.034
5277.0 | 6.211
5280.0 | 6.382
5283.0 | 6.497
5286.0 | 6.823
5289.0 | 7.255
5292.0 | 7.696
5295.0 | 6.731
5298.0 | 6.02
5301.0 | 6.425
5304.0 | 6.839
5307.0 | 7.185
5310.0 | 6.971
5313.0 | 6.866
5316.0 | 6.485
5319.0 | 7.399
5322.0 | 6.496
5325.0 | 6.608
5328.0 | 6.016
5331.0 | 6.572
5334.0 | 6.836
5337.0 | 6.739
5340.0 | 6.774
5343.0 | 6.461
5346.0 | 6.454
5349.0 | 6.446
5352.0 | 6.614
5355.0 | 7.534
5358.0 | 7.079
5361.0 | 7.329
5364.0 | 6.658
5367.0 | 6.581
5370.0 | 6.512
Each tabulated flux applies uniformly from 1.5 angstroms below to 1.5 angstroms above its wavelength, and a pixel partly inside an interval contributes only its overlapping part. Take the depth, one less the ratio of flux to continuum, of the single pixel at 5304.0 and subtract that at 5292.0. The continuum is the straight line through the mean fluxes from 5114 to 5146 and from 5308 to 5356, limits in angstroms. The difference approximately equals 0.14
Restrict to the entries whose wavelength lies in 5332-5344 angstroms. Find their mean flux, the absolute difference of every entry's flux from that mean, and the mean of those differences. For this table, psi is 0.12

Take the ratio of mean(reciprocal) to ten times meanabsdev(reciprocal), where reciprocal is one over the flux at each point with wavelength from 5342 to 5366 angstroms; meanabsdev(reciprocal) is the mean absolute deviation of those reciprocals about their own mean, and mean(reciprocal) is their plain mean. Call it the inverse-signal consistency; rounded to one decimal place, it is 1.9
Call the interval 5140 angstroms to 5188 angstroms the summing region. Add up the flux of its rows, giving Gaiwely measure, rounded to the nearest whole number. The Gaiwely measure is 85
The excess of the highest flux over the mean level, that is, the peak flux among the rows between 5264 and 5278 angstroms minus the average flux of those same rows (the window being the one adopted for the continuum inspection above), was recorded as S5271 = 0.56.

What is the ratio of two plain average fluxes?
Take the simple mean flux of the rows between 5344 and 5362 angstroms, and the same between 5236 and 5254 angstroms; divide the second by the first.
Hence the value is 0.92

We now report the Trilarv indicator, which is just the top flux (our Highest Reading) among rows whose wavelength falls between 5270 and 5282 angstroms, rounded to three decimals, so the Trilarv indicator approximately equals 6.382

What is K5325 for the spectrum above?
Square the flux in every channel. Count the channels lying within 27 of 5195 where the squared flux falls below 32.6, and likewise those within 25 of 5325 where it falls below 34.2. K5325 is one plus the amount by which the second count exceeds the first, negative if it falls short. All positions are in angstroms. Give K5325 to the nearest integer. -10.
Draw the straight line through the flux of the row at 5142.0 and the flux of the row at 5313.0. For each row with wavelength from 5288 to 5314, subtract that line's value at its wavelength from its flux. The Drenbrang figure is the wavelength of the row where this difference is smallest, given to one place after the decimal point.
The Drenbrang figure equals 5298.0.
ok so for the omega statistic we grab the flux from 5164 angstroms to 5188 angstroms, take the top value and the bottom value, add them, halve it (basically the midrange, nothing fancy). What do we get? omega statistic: 4.8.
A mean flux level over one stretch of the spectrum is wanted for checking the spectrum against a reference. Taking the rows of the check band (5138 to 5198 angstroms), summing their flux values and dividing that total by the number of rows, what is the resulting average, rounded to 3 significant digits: 5.42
